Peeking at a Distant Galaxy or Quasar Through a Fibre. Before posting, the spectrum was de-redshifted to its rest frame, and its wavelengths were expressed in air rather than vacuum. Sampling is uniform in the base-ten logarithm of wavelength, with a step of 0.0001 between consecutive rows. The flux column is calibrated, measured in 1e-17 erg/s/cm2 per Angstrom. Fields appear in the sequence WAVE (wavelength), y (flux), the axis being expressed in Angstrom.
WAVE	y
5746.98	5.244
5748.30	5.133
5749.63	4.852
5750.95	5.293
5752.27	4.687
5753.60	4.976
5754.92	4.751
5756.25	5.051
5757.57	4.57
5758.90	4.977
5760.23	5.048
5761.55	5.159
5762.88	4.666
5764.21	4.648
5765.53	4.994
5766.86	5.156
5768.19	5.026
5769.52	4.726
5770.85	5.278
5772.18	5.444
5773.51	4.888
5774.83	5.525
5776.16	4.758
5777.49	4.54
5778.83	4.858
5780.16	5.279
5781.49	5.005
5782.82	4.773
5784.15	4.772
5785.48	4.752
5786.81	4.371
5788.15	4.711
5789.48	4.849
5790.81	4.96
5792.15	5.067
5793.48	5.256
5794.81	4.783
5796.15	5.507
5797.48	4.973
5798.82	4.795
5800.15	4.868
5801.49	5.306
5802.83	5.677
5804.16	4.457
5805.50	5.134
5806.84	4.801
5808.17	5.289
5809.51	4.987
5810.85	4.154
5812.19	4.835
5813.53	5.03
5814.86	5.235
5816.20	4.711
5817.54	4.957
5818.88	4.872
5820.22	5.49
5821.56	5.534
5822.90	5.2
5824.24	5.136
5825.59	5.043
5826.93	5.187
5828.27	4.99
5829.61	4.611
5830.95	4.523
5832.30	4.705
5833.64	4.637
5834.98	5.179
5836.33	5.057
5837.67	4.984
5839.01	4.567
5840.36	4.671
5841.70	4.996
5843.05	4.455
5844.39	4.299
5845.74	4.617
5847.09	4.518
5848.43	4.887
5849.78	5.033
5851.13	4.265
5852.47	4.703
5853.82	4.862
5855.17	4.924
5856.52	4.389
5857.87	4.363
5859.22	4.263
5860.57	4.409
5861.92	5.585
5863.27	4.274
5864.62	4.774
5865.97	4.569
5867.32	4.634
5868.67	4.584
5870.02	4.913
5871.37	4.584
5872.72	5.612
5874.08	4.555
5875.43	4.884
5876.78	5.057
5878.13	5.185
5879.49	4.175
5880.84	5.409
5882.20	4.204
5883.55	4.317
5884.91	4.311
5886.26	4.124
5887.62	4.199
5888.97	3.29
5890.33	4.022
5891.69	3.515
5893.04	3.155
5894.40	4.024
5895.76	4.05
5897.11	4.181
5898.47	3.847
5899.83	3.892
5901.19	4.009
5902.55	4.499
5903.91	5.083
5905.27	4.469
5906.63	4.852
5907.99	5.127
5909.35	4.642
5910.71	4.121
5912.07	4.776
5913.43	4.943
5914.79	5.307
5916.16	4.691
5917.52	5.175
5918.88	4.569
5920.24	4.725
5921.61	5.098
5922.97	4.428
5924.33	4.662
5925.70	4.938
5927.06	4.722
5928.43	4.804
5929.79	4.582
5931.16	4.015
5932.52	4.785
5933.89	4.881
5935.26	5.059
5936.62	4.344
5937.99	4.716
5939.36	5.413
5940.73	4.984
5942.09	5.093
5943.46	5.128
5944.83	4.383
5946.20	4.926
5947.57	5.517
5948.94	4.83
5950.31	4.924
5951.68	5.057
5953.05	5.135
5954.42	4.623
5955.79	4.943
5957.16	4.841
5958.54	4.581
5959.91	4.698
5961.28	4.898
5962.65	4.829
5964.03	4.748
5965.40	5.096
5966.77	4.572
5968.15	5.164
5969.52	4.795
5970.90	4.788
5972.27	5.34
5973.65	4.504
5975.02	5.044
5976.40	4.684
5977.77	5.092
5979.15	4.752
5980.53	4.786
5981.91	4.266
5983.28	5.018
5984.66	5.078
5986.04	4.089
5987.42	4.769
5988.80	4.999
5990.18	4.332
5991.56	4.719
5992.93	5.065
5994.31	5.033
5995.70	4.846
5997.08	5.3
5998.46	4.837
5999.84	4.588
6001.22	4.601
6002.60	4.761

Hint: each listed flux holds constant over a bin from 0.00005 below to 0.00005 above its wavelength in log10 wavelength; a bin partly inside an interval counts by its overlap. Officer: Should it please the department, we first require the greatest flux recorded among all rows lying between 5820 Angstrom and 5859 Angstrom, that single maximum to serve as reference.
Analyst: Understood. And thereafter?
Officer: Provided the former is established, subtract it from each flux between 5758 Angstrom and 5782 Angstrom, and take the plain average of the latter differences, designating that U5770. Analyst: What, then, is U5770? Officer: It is -0.54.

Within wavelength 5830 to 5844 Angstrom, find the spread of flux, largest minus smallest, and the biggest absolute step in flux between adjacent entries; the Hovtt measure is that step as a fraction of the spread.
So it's 0.75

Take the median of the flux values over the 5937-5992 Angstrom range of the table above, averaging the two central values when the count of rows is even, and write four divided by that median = 0.827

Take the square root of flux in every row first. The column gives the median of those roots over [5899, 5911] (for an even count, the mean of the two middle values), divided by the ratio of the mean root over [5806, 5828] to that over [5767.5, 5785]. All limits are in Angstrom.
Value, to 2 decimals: 2.11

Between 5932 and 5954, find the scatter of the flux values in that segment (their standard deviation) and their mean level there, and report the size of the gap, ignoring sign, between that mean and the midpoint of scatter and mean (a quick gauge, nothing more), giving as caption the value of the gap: 2.32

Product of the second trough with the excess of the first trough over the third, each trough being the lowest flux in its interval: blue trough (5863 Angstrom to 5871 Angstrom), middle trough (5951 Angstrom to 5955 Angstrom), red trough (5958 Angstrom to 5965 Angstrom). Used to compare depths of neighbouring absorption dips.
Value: -1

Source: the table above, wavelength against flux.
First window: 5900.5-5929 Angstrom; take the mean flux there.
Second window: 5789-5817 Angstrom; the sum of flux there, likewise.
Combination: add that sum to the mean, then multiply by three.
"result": 328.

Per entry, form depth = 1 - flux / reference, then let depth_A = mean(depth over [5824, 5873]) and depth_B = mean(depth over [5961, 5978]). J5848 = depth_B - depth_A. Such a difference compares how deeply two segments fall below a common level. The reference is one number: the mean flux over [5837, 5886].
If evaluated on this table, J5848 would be -0.03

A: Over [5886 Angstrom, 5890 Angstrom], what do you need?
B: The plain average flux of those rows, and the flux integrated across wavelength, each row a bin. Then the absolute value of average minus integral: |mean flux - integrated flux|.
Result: 12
